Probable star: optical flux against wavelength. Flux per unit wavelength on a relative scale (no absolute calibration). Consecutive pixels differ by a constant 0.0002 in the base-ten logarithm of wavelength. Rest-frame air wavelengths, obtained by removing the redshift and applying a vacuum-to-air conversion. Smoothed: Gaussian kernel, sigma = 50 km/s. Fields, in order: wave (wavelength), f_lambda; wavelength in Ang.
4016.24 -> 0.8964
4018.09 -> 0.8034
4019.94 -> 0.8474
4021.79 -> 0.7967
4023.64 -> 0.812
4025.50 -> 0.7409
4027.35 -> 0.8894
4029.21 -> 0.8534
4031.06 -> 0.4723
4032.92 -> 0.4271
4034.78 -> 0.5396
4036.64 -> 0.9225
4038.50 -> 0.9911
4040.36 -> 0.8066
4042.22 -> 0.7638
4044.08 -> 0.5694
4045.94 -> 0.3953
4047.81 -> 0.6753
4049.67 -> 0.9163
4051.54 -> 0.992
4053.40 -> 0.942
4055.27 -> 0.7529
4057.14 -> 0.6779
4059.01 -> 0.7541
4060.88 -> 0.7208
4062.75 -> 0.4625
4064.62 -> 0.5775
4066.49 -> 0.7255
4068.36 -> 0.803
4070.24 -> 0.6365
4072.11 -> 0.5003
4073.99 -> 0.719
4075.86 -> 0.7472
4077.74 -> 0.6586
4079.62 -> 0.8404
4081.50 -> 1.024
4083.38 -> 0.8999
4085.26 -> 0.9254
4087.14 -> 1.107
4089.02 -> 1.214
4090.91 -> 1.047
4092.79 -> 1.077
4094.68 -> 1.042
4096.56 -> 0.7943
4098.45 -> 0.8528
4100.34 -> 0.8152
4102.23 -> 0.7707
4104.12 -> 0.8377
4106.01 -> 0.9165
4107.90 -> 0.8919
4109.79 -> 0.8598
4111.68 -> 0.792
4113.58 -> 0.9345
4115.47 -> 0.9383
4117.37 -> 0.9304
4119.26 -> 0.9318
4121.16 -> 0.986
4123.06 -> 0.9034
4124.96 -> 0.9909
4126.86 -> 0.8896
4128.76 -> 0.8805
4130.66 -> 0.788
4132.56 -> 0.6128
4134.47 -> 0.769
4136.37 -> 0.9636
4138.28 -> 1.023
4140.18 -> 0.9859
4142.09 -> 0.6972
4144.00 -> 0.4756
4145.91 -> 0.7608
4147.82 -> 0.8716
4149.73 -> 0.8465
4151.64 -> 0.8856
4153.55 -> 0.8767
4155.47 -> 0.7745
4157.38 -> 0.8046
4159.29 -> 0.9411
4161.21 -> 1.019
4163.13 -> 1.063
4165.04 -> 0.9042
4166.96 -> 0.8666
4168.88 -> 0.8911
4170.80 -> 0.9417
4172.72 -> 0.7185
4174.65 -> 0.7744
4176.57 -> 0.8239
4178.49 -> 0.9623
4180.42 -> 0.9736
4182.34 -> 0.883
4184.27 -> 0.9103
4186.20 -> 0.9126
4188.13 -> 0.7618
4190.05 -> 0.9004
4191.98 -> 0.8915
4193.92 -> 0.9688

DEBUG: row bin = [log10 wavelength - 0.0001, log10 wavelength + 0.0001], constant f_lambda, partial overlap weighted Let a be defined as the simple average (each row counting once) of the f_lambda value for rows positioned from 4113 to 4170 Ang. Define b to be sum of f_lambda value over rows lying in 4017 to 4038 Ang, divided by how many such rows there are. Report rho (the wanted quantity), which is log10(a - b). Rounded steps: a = 0.87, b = 0.74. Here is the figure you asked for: -0.9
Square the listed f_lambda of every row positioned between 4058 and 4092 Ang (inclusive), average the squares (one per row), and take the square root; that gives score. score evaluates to 0.823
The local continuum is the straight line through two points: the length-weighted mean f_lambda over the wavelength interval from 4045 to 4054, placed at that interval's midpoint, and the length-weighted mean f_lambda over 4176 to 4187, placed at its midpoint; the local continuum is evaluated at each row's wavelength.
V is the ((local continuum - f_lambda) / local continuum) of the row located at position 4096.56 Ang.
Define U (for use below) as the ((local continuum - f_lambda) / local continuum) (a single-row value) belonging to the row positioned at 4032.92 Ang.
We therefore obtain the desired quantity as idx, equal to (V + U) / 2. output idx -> 0.24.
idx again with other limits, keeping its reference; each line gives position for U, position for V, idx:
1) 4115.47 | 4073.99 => 0.00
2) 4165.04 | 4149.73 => 0.02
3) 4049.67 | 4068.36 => -0.09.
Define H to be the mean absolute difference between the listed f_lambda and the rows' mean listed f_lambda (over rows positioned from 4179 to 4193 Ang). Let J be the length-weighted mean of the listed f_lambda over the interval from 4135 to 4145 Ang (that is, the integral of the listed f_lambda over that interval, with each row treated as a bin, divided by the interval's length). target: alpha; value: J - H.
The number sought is 0.79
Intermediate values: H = 0.04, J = 0.83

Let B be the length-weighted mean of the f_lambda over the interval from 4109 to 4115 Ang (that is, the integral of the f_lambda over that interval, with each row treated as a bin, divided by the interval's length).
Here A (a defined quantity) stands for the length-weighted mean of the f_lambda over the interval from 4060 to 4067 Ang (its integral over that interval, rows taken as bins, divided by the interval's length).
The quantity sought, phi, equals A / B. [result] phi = 0.71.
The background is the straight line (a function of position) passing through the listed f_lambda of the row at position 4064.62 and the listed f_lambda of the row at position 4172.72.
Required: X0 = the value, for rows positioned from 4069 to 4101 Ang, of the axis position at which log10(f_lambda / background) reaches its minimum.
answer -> 4072.11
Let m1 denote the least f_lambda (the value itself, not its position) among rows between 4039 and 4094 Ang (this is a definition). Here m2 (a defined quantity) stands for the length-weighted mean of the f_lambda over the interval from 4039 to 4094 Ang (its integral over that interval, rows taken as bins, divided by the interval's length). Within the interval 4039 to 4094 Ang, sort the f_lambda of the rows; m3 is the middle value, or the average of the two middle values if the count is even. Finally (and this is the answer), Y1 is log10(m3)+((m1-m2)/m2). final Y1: -0.6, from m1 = 0.3953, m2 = 0.79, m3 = 0.75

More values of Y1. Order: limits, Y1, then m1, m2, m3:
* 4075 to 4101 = -0.3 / 0.6586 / 0.93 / 0.91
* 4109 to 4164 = -0.5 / 0.4756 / 0.87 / 0.89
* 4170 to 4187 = -0.2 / 0.7185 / 0.88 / 0.91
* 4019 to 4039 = -0.5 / 0.4271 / 0.75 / 0.81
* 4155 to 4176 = -0.2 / 0.7185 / 0.88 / 0.89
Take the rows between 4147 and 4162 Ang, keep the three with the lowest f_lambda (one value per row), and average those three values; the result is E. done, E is 0.81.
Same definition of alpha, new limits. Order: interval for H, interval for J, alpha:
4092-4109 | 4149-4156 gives 0.77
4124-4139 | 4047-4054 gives 0.78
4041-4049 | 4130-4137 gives 0.66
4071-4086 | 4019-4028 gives 0.68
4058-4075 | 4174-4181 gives 0.78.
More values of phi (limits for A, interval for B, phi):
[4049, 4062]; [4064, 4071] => 1.18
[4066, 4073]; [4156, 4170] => 0.72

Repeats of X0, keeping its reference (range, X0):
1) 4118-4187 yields 4144.00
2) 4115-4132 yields 4130.66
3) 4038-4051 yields 4045.94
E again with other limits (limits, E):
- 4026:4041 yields 0.48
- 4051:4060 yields 0.73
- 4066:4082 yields 0.60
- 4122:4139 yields 0.72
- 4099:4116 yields 0.79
